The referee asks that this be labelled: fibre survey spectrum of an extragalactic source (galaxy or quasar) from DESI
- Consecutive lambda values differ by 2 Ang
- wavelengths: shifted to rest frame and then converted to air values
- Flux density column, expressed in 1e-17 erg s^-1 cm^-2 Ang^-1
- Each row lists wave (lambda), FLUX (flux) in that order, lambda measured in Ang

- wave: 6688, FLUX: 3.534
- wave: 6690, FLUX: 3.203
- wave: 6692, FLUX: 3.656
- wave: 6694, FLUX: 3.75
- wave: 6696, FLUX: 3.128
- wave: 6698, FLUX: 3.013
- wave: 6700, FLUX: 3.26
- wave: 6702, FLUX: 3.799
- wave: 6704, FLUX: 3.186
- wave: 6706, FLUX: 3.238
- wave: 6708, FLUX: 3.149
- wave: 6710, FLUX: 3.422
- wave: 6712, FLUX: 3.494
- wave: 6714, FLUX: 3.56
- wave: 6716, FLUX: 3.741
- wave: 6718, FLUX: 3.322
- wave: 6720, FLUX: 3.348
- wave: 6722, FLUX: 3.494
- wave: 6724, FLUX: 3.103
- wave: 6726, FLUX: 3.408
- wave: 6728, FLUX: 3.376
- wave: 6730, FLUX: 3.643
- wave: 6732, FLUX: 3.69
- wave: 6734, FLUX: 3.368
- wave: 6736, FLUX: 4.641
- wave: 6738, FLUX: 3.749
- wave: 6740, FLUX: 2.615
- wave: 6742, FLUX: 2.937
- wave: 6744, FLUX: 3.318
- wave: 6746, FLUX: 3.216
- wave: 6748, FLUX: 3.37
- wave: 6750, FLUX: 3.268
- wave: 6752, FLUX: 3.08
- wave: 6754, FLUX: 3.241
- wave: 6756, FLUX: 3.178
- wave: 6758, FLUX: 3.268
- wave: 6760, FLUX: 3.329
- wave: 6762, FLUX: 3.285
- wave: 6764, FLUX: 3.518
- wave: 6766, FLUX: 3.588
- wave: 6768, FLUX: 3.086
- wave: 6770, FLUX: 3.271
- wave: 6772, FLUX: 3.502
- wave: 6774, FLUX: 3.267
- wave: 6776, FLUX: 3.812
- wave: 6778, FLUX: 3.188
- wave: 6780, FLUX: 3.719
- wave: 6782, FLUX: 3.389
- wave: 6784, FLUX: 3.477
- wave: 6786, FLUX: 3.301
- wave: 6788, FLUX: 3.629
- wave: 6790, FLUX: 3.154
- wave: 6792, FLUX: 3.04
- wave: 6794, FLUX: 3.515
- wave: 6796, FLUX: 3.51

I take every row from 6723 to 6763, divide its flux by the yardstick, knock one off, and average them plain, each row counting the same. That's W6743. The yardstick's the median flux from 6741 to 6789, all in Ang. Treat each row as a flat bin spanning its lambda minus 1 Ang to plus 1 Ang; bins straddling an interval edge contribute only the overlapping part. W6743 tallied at 0.019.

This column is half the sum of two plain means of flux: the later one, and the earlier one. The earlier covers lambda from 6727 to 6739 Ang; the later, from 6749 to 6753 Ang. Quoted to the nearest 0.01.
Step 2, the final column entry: 3.46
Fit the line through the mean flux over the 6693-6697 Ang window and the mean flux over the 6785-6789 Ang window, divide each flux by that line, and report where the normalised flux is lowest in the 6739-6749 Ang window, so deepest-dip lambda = 6740 Ang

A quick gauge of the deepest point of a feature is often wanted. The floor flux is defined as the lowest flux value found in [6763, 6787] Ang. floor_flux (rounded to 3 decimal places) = 3.086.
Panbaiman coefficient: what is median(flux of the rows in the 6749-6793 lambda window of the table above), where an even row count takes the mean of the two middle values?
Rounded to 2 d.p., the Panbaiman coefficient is 3.28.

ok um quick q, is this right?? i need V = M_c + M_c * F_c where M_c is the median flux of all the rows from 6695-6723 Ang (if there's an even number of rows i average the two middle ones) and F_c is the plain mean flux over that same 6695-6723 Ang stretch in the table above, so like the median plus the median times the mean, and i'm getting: 14.6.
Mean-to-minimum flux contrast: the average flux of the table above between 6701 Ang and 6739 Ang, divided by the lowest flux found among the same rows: 1.13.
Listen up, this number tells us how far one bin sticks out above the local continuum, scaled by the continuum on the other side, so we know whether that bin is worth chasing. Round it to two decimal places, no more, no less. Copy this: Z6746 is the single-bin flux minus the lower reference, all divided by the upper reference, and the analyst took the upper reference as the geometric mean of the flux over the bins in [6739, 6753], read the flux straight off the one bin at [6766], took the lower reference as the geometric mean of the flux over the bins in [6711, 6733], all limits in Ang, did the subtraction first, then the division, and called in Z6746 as 0.04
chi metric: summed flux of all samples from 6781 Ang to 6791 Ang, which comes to 17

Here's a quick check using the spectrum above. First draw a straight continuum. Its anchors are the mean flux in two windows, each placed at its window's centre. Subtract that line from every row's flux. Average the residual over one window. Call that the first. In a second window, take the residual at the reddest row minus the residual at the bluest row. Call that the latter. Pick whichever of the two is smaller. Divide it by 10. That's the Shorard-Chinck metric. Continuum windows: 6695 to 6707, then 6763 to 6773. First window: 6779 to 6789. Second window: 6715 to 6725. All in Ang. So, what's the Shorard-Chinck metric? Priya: -0.065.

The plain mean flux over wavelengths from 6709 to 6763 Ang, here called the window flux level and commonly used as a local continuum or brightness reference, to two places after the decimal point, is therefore 3.39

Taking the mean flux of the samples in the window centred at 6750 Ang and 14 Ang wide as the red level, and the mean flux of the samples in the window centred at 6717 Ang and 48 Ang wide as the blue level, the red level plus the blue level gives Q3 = 6.68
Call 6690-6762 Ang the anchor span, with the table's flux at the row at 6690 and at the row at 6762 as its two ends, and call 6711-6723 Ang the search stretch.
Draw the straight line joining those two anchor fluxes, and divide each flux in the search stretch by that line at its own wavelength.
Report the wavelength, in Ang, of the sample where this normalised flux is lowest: 6718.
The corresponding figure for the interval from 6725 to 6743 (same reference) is 6740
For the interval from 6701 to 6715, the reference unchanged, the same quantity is 6708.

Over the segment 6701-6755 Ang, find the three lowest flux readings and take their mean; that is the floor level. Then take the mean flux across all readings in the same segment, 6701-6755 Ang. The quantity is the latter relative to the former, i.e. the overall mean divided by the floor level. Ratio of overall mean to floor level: 1.18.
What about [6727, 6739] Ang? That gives 1.08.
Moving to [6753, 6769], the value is 1.05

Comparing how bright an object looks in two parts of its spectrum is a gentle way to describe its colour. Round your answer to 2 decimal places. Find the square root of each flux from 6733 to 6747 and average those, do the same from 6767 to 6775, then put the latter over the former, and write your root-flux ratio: 0.98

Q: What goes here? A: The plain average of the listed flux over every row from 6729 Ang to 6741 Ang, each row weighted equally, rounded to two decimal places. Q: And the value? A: 3.62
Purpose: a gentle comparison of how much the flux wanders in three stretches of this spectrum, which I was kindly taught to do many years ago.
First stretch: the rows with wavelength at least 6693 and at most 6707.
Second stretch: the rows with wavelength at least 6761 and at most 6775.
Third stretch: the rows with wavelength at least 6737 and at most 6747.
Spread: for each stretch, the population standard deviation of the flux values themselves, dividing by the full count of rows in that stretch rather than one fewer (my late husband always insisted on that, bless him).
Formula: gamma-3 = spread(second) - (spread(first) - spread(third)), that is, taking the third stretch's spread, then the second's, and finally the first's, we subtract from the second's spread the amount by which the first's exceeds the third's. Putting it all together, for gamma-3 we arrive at 0.26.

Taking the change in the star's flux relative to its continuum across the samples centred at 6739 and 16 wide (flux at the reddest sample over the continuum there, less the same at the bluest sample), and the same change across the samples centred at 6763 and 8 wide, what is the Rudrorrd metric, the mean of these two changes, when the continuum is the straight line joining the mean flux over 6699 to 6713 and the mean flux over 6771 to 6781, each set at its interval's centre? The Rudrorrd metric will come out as -0.04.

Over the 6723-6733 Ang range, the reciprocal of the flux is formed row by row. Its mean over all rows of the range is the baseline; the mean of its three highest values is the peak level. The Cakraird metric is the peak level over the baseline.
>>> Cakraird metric 1.04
